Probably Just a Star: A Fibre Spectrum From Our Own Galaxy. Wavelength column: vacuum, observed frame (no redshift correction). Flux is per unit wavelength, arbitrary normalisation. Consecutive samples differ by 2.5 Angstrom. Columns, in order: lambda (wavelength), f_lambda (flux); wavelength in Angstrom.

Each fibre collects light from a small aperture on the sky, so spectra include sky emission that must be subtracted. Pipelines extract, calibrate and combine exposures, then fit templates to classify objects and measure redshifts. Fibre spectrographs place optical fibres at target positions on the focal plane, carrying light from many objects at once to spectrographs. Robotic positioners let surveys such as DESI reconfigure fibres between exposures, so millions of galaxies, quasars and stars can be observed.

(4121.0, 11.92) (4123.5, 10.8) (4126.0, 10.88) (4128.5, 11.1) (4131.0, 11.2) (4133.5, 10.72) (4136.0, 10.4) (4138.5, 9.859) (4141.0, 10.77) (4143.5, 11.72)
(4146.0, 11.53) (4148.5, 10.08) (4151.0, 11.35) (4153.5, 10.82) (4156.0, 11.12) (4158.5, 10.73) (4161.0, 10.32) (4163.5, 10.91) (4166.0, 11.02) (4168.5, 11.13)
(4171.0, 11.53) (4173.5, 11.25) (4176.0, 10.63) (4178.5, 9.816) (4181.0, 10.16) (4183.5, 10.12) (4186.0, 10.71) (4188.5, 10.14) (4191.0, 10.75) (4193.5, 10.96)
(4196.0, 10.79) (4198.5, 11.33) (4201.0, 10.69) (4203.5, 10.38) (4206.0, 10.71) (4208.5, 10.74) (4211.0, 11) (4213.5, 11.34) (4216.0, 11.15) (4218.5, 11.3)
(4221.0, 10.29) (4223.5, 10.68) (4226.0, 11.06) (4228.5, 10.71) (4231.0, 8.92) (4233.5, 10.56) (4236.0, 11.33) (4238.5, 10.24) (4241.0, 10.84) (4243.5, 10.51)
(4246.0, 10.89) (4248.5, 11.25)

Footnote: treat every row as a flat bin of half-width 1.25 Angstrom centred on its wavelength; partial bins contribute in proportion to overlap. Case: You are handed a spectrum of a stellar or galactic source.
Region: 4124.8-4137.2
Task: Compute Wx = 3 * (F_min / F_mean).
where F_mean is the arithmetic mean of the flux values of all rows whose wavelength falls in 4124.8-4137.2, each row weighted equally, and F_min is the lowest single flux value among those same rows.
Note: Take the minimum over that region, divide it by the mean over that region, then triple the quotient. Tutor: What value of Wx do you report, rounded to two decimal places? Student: 2.87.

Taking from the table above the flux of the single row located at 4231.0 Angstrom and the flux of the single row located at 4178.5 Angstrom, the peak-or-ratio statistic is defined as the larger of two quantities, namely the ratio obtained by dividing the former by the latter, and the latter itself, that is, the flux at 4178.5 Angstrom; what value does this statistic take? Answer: 9.8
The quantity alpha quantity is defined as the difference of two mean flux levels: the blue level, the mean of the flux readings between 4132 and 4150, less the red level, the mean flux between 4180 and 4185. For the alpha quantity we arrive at 0.6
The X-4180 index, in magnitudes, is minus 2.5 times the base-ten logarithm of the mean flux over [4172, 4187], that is -2.55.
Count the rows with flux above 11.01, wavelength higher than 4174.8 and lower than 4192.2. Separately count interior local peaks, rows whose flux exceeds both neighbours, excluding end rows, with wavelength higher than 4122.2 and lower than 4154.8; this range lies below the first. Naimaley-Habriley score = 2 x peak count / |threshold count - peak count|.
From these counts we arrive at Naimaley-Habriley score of 2.0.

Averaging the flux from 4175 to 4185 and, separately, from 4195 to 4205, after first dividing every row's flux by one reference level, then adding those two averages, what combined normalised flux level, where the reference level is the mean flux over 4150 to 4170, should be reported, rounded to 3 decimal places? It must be 1.920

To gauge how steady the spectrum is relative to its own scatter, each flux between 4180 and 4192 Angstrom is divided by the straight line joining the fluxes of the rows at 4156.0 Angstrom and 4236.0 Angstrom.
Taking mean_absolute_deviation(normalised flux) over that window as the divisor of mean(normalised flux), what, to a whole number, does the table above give 37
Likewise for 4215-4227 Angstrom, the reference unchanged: 33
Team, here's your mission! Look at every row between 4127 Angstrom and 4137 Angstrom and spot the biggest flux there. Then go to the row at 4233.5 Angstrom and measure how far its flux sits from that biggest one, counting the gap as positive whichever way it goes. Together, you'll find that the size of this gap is 0.64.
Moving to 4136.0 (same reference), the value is 0.80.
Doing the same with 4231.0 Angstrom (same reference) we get 2.28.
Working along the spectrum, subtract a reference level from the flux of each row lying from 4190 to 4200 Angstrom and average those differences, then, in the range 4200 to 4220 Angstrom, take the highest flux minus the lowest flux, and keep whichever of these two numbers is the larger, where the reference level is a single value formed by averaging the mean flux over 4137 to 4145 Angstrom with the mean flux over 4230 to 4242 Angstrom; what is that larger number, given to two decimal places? 0.96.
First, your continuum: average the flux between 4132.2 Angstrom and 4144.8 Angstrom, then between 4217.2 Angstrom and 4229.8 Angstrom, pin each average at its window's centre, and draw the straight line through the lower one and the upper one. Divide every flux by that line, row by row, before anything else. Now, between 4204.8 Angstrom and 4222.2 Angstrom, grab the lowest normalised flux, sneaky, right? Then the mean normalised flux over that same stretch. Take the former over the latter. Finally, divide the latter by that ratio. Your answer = 1.08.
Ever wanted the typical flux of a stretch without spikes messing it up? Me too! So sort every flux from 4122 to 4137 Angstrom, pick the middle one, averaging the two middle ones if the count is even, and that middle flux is 10.84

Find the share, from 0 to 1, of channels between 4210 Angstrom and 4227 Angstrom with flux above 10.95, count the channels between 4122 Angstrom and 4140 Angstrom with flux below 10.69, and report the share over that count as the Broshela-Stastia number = 0.36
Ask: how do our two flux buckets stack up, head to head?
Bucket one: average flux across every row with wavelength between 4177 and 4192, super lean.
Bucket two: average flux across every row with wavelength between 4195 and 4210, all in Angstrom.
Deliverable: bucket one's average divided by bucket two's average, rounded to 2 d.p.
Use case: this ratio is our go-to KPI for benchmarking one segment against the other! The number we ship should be 0.95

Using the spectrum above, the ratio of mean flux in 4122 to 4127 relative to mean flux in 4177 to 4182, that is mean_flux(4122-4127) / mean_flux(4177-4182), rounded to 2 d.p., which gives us 1.09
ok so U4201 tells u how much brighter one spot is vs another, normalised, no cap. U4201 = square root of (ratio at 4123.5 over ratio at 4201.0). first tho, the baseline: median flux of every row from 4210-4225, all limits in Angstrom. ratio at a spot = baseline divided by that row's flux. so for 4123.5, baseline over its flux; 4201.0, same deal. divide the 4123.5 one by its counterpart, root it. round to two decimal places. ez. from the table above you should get 0.99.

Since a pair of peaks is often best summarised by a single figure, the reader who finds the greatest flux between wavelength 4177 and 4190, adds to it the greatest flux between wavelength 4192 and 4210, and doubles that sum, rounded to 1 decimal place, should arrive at 44.1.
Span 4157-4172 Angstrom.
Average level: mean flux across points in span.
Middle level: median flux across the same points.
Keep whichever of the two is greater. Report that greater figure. 11.0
